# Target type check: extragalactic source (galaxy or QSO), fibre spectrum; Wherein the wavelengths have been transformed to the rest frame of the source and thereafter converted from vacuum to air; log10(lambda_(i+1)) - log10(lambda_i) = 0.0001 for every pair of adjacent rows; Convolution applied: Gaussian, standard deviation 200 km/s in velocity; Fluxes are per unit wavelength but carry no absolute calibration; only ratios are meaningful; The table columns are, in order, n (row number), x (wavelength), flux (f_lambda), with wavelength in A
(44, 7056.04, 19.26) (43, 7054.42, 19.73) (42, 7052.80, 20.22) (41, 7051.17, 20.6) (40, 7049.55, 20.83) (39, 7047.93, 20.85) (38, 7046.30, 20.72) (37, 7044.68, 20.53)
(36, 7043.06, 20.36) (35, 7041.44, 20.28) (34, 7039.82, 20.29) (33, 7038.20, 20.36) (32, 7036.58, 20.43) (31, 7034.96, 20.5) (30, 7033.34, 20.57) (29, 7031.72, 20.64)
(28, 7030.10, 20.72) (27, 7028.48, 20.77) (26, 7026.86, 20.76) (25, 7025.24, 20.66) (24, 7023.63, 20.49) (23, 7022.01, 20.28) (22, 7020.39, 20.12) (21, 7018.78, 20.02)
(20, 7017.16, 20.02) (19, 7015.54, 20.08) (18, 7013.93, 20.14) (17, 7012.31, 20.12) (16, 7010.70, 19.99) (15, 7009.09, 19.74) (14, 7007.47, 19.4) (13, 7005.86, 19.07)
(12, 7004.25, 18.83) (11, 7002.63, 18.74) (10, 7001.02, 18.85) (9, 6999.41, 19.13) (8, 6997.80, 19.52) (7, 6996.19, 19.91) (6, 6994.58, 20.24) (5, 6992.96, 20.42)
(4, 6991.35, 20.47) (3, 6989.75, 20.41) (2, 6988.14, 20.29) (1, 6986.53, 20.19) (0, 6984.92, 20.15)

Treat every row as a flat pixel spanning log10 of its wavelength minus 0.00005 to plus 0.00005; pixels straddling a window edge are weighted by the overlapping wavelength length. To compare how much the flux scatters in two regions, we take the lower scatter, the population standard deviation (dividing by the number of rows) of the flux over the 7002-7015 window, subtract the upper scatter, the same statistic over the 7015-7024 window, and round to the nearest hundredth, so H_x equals 0.37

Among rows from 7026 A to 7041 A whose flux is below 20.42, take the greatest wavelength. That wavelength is 7039.82 A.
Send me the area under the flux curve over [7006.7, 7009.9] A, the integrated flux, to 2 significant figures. 63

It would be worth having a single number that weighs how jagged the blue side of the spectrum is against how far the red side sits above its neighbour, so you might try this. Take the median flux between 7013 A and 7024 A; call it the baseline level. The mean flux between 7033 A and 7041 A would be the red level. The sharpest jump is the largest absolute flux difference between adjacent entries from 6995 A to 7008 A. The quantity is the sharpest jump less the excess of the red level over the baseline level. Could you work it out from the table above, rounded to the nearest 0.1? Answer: 0.1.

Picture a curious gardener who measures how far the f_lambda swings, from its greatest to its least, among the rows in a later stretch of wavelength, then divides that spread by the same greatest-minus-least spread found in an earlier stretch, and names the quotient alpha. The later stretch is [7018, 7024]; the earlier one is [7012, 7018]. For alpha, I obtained 3.9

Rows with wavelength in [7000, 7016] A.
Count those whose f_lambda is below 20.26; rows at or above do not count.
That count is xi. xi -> 10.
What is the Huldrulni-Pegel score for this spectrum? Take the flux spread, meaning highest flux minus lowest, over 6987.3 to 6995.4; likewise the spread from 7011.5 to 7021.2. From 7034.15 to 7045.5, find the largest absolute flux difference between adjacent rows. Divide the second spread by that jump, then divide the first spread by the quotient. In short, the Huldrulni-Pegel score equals 0.33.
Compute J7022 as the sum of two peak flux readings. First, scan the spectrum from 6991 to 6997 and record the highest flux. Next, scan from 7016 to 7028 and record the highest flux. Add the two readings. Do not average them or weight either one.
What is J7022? 41.2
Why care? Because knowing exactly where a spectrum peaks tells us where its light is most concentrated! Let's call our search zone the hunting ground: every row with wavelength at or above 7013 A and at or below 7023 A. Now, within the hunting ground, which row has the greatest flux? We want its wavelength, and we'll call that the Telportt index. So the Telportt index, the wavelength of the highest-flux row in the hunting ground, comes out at 7022.01 A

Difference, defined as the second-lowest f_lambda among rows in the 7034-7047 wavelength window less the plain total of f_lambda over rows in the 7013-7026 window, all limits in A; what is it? -142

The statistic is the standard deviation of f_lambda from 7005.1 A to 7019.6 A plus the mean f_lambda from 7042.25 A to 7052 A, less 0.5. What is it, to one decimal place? 20.5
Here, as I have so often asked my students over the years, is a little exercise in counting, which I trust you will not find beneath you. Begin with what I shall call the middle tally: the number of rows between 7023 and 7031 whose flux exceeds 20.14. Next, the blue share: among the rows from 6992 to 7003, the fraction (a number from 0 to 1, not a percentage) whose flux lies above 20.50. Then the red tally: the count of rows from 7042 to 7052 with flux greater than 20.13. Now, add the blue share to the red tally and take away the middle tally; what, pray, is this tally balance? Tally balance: 1.0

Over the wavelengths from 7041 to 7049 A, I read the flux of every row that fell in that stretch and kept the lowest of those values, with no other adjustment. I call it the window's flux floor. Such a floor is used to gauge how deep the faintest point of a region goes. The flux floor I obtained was 20.28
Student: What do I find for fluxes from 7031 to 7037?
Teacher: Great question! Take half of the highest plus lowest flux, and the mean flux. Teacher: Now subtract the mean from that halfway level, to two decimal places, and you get 0.00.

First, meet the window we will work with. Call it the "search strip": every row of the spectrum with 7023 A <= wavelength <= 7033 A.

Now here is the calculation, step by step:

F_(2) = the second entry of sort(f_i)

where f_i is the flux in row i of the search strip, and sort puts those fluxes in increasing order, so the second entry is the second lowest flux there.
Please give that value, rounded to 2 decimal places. 20.64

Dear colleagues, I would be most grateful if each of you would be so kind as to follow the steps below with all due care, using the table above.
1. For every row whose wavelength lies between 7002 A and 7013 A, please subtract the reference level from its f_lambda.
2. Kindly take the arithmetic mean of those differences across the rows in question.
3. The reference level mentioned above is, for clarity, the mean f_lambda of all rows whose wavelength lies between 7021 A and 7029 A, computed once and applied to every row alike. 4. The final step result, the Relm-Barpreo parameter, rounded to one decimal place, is -1.2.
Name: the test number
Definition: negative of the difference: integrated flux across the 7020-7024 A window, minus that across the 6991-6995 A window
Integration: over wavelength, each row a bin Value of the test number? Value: 0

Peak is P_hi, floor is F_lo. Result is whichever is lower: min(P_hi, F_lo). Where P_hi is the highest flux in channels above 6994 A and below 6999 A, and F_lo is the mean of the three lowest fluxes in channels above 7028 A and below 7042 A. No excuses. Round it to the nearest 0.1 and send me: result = 20.2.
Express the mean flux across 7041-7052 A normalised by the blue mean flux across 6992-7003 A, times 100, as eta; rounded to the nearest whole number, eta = 105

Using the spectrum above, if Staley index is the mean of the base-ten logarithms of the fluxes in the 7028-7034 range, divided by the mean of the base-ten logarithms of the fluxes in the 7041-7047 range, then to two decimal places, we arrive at 1.00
